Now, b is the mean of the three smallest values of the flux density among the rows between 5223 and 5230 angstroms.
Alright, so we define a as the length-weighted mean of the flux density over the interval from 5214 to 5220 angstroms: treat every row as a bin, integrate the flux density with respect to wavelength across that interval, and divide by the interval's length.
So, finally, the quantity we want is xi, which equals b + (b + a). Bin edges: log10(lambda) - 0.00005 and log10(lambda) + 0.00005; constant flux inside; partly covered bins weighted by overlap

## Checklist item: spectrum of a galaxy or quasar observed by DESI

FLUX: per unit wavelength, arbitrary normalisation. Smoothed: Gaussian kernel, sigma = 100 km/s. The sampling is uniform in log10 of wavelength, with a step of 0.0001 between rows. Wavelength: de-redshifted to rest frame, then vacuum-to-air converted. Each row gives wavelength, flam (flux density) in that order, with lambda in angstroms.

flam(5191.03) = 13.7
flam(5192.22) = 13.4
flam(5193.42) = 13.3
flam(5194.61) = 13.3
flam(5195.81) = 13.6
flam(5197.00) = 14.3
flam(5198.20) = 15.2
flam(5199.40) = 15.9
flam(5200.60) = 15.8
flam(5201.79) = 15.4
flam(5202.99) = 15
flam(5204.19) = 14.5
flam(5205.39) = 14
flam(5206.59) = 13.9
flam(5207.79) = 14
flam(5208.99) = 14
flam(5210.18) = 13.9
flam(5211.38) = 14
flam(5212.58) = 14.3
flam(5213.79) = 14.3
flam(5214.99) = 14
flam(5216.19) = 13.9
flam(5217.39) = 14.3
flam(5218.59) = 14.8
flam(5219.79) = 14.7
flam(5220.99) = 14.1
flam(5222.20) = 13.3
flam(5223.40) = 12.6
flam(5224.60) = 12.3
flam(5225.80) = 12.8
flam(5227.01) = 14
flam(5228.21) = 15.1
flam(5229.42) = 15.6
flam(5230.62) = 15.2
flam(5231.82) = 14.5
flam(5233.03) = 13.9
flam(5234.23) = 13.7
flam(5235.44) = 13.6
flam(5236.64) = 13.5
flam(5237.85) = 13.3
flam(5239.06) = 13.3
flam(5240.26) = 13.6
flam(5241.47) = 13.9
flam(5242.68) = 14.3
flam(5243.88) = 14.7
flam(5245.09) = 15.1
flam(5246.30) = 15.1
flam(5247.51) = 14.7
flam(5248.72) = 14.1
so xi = 39.5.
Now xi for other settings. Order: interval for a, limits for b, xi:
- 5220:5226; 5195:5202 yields 41.9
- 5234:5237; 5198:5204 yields 44.0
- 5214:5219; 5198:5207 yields 42.5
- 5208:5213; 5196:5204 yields 43.7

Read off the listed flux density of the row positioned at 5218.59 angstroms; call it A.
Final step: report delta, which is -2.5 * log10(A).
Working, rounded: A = 14.8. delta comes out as -2.926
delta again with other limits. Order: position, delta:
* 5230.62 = -2.955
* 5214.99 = -2.865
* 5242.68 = -2.888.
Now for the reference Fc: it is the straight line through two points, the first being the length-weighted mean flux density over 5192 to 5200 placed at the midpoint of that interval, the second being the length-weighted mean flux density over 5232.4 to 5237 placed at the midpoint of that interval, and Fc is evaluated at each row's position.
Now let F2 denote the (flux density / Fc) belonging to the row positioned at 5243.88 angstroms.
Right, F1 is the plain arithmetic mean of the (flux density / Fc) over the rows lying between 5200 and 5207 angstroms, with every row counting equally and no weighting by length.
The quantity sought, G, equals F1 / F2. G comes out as 0.969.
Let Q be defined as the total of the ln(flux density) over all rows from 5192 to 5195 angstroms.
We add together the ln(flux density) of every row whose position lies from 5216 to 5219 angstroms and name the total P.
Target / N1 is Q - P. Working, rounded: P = 7.99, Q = 7.77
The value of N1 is -0.22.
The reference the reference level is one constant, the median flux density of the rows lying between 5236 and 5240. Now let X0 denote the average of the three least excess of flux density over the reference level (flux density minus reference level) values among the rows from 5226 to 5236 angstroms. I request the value 0.4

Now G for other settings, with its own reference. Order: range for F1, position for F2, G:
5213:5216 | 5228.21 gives 0.926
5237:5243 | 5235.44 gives 1.010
